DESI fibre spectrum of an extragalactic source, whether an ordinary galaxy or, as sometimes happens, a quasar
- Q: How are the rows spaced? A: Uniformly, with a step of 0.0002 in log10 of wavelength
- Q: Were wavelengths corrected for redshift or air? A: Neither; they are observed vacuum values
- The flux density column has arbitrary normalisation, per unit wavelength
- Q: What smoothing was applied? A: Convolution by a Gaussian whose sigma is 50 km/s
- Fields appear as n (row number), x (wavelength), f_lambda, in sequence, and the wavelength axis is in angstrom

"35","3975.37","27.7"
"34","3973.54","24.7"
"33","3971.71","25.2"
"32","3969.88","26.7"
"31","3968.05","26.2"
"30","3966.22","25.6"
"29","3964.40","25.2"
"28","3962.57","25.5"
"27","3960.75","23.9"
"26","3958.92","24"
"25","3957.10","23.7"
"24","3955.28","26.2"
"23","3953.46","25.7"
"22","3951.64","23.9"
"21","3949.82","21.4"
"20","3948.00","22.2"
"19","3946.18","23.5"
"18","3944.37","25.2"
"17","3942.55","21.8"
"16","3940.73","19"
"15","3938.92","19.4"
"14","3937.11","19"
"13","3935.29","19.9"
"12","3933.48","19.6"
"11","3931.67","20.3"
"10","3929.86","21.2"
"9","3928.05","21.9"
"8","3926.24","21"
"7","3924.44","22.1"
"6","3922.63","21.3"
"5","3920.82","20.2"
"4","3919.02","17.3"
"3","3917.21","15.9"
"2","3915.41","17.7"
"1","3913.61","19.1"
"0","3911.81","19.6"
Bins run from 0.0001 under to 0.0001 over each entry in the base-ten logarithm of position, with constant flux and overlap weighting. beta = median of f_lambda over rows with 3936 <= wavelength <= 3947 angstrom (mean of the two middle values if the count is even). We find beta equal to 21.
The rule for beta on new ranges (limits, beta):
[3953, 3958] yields 26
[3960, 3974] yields 25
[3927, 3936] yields 20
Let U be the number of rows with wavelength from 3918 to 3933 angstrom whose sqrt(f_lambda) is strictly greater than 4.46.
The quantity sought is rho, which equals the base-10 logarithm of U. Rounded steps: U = 7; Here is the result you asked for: 0.845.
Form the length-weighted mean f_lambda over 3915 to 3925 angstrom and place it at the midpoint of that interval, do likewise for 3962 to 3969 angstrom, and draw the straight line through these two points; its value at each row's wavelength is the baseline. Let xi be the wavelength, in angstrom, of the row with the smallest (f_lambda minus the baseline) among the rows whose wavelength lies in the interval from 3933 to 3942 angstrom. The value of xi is 3940.73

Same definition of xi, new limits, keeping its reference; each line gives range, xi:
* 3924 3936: 3933.48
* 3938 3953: 3940.73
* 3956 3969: 3960.75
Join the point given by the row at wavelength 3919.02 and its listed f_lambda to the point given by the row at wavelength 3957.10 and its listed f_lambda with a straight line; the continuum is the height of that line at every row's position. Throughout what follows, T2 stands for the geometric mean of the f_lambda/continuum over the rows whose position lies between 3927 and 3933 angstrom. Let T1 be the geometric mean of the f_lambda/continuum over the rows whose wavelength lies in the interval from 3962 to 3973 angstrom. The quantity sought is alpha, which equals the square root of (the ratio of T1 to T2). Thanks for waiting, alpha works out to 0.96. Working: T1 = 1.01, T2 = 1.10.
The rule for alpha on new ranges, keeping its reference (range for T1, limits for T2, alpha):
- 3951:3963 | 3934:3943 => 1.04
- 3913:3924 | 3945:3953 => 1.03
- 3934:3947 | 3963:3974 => 1.00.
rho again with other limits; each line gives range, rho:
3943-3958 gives 0.903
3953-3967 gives 0.903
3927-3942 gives 0.602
